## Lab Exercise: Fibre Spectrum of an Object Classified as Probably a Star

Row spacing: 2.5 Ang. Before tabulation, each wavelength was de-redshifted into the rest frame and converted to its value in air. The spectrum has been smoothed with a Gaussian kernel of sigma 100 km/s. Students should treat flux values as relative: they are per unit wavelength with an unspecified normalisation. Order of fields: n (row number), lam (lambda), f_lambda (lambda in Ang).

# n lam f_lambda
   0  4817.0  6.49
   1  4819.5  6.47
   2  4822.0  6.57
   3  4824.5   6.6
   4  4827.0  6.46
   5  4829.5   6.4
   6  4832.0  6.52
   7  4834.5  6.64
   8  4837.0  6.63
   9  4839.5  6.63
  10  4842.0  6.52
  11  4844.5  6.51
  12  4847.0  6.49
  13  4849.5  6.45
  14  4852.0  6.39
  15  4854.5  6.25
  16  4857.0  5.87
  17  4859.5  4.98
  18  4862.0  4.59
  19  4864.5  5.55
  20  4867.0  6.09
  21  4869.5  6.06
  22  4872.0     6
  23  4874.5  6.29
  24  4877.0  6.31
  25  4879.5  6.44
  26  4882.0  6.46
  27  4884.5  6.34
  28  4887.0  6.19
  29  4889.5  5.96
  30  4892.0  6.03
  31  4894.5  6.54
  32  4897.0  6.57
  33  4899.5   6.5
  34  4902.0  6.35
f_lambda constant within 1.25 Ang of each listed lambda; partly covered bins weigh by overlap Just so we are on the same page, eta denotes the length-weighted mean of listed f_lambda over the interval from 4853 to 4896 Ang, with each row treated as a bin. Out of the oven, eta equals 6.0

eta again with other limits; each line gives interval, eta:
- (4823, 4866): 6.2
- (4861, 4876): 5.8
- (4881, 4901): 6.3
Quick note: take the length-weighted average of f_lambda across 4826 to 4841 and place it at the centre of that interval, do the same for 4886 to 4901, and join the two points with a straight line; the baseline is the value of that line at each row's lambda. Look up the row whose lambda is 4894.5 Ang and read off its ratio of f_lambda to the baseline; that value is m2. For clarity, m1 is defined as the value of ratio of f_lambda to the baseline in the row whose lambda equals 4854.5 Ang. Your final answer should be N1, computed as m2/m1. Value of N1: 1.07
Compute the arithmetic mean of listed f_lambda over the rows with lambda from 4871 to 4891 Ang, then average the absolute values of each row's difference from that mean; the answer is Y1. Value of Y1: 0.15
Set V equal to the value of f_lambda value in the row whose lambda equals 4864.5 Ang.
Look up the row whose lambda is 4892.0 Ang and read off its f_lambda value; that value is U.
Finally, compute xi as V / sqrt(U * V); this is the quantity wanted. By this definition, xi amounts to 0.96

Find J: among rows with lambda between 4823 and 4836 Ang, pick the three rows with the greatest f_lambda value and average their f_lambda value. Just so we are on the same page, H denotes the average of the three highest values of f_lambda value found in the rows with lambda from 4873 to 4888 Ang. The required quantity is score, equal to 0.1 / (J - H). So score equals 0.6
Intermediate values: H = 6.41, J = 6.59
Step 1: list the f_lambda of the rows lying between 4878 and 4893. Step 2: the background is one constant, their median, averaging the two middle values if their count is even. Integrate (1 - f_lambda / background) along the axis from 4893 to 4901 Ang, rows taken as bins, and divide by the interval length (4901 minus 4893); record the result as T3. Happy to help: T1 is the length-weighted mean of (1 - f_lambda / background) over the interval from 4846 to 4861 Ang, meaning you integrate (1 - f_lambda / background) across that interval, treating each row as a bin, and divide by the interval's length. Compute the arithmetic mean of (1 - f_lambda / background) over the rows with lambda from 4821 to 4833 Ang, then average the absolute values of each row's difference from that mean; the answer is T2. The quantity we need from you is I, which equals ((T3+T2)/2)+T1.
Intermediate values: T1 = 0.036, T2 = 0.010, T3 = -0.040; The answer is 0.021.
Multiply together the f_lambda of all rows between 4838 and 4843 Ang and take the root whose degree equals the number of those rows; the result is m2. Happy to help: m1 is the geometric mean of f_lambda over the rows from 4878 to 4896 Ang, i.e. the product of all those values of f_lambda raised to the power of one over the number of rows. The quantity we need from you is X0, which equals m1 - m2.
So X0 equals -0.3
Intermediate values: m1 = 6.3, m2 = 6.57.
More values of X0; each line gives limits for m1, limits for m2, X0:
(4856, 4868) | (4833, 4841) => -1.2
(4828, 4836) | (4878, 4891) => 0.2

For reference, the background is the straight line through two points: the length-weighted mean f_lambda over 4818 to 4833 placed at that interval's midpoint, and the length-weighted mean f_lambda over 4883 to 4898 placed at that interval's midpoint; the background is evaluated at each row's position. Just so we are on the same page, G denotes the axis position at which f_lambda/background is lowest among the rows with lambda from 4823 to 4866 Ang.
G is 4862.0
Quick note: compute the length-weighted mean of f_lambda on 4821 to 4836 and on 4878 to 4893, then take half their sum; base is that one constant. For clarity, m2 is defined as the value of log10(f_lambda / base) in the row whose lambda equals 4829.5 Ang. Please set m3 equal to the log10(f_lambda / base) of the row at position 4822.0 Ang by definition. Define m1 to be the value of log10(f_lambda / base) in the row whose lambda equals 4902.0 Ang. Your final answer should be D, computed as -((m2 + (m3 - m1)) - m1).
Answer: -0.02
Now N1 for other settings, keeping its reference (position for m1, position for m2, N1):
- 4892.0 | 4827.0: 1.03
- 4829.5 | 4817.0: 1.01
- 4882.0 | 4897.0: 1.03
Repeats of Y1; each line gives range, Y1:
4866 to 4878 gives 0.12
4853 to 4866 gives 0.53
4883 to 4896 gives 0.18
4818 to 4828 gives 0.06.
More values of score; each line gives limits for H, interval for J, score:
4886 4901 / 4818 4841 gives 1.0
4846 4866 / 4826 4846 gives 0.5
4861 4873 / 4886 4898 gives 0.3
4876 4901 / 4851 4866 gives -0.3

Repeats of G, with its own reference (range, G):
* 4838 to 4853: 4852.0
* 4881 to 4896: 4889.5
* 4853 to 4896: 4862.0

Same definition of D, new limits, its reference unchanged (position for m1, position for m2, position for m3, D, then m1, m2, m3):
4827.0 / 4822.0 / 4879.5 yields -0.01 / 0.005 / 0.012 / 0.004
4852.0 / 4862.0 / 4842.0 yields 0.13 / 0.000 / -0.143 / 0.009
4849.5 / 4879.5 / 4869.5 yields 0.03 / 0.004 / 0.004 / -0.023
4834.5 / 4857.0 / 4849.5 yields 0.07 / 0.017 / -0.037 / 0.004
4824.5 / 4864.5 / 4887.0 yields 0.10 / 0.014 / -0.061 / -0.014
